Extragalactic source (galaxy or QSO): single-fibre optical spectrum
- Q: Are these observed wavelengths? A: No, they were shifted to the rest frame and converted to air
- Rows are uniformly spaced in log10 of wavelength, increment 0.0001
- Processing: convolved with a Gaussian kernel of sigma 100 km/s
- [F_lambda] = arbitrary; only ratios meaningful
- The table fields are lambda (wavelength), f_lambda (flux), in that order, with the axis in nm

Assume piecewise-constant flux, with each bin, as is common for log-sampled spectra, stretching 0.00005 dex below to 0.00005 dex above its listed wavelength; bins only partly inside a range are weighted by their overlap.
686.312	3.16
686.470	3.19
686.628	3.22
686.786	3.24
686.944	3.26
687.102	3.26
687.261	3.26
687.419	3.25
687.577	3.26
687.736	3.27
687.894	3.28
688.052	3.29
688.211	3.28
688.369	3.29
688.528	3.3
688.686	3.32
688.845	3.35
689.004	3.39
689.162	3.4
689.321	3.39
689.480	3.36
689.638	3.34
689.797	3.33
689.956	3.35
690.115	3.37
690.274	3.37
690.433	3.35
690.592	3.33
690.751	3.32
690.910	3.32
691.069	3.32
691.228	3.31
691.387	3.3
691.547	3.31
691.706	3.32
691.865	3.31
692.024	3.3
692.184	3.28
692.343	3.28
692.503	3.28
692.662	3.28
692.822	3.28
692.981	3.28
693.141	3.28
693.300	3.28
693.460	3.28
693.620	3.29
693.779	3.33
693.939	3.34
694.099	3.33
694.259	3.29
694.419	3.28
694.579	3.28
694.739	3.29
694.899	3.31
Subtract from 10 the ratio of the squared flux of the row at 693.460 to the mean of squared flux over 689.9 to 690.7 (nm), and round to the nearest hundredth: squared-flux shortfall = 9.04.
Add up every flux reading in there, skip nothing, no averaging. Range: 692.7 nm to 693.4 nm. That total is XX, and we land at 13.12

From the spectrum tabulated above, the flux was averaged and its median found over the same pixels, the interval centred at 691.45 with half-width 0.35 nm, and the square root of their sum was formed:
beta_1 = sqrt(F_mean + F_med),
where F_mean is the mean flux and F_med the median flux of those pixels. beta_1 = 2.57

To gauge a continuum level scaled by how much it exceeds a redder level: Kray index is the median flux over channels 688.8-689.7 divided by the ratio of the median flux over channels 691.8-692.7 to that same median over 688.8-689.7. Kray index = 3.47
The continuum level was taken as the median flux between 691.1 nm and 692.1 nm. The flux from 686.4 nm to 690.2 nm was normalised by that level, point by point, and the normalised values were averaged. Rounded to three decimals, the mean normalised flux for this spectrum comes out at 0.998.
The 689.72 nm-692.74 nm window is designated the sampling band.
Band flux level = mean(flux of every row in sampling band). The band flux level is 3.32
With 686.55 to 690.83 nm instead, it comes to 3.31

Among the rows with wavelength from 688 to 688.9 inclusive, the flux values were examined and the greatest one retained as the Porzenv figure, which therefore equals 3.35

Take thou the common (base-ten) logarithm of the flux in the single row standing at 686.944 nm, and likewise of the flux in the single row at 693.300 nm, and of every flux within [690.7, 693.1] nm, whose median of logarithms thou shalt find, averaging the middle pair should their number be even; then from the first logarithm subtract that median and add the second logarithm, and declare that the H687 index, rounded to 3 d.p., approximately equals 0.511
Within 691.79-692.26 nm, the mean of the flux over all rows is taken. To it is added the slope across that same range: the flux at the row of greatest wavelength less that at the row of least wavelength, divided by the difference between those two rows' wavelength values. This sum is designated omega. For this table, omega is 3.20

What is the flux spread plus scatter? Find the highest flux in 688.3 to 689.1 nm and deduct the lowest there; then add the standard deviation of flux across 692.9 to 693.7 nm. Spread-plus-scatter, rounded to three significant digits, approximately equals 0.104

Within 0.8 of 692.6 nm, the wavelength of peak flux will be 691.865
